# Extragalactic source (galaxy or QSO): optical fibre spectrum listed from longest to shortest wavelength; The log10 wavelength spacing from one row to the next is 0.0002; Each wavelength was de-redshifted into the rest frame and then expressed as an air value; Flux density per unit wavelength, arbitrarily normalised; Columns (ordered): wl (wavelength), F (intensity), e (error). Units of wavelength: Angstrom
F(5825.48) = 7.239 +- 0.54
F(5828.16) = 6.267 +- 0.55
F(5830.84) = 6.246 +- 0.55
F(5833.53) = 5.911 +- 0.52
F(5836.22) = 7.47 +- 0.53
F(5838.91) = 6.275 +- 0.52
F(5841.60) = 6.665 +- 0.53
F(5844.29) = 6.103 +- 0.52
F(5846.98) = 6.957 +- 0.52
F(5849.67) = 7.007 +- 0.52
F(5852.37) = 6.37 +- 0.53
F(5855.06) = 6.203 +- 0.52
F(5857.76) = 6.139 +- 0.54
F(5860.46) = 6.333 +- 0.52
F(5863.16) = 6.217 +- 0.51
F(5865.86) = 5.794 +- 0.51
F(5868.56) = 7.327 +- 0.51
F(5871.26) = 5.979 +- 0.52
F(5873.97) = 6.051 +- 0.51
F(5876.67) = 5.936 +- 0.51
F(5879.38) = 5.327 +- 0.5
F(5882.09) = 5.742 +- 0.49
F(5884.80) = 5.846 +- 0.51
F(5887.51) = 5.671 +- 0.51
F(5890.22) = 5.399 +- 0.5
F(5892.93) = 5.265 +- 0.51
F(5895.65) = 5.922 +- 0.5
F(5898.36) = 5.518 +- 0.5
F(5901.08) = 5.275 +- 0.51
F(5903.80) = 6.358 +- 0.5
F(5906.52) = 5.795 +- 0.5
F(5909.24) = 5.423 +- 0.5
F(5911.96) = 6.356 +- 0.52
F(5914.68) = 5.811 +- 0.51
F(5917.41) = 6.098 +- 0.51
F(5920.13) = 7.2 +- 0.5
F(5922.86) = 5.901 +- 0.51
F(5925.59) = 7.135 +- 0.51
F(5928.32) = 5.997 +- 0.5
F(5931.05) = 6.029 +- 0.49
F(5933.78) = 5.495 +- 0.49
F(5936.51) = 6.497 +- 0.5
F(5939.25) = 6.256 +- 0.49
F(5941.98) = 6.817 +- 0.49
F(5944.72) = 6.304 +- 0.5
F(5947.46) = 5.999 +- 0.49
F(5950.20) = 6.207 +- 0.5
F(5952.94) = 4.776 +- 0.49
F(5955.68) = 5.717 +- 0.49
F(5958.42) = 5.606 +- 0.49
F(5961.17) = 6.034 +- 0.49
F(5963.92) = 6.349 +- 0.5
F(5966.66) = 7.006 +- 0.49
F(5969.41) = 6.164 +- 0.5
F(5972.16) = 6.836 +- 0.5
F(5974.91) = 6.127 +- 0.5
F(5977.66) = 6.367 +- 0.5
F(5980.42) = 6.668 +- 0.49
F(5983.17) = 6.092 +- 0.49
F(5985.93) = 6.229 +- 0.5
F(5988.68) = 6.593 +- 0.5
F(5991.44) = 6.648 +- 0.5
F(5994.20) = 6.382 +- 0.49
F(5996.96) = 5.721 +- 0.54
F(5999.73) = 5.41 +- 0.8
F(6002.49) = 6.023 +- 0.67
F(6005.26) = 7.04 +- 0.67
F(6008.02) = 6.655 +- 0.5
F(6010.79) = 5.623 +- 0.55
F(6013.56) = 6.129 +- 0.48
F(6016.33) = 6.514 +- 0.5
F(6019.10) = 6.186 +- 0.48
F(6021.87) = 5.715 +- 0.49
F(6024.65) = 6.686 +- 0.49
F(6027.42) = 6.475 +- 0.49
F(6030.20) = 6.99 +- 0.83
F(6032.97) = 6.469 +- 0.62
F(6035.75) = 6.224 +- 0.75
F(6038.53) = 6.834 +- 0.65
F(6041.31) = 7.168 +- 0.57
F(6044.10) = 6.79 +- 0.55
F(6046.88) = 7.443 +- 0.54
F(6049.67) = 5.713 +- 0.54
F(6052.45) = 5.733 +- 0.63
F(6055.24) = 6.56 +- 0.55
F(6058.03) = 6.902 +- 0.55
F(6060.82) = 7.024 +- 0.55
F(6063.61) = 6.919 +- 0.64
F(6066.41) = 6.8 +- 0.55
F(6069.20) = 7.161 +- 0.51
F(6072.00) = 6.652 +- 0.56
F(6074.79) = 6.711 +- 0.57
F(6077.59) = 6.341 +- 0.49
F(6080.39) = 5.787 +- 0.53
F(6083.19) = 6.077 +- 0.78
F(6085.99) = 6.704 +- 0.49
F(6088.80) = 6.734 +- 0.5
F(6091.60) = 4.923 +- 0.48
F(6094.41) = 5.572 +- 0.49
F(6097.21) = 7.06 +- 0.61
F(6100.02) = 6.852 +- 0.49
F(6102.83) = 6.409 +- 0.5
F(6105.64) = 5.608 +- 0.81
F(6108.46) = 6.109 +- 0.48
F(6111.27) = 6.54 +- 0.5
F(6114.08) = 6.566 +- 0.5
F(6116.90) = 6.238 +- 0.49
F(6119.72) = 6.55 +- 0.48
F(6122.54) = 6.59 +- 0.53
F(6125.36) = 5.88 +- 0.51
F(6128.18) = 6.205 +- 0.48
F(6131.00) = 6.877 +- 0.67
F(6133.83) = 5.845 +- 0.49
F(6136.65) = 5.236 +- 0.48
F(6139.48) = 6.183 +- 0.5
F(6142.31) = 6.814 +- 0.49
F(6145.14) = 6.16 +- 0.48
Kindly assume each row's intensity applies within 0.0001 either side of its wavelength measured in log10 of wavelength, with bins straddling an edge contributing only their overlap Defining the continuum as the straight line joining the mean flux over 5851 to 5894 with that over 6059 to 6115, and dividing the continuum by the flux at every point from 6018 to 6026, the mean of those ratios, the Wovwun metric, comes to 1.02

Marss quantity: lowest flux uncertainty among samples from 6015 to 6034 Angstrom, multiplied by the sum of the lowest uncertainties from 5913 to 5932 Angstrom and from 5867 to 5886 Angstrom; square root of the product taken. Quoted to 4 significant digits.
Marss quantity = 0.6859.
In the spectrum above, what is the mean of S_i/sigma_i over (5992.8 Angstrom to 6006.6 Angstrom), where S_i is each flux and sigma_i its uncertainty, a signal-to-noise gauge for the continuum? 10.0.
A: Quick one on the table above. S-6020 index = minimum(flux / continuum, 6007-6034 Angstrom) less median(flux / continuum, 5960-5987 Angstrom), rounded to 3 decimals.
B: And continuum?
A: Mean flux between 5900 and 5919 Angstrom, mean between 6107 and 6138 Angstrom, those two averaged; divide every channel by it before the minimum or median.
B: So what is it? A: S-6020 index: -0.110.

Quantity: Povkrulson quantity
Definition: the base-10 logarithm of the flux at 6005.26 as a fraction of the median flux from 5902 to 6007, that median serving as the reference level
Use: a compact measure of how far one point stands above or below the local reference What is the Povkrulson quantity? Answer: 0.06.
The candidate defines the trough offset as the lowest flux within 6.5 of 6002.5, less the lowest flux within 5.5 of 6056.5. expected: -0.32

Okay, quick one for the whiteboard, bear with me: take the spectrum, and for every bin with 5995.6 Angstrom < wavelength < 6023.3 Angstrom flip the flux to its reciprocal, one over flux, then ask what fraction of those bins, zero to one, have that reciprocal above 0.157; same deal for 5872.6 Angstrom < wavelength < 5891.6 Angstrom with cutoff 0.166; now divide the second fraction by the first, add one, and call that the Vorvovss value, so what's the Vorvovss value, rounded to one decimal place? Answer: 2.2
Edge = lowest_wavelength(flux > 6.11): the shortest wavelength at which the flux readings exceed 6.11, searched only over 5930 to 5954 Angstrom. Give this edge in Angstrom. 5936.51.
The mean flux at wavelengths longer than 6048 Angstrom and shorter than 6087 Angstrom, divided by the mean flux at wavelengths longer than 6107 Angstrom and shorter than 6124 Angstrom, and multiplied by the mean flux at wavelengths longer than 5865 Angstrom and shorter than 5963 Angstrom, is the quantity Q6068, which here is 6.0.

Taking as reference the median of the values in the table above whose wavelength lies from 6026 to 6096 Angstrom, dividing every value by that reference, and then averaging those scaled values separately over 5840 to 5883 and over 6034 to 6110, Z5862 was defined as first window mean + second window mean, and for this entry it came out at 1.90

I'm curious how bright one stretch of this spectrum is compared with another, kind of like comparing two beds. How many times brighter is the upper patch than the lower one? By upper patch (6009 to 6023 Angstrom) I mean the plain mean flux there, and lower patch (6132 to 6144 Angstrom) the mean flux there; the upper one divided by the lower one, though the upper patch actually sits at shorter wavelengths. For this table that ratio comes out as 1.00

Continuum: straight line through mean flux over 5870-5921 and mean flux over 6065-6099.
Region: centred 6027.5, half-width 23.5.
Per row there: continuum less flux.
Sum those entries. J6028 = -4.9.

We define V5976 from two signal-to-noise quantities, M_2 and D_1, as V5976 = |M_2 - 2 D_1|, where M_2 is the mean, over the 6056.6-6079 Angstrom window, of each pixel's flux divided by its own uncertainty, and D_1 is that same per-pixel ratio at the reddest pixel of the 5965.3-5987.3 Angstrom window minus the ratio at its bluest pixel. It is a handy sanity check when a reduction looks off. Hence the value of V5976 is 16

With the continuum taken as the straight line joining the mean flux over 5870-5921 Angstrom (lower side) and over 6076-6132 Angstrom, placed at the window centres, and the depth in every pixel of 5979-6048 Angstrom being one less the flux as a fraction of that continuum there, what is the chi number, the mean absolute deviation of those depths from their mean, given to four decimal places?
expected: 0.0629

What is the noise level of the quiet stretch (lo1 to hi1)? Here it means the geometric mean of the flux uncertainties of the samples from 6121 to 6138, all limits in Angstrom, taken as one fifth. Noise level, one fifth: 0.105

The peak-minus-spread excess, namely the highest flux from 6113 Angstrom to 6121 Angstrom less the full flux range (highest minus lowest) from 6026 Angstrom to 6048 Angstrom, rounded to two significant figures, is 5.3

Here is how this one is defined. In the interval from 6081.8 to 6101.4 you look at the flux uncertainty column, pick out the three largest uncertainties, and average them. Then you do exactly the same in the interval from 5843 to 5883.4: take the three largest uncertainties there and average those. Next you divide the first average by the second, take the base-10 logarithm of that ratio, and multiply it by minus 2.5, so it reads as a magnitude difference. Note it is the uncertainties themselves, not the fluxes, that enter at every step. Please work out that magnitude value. -0.19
